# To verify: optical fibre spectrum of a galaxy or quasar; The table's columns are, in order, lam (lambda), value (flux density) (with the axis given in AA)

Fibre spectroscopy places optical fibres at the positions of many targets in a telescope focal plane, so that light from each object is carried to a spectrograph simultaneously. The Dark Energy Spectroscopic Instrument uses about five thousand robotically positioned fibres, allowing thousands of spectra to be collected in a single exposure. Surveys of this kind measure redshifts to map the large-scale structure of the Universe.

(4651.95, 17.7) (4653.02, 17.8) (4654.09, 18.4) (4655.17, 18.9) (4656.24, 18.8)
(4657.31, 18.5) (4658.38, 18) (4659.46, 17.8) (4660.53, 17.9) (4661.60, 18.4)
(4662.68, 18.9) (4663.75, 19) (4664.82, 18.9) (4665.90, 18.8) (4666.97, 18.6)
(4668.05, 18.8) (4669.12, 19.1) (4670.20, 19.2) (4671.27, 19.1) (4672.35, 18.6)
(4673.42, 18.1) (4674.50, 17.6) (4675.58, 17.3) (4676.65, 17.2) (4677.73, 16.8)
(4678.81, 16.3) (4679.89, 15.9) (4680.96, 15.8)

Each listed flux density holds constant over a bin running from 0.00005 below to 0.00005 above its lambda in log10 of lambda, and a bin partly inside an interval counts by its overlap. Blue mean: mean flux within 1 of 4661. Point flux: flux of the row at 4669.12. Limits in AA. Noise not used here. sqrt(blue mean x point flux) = 18.6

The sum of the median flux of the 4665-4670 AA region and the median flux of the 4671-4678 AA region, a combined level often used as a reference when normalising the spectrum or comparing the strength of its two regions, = 36.4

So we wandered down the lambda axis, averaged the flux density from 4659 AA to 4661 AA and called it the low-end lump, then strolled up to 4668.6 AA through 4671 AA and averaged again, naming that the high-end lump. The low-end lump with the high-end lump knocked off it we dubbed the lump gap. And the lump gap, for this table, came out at -1.3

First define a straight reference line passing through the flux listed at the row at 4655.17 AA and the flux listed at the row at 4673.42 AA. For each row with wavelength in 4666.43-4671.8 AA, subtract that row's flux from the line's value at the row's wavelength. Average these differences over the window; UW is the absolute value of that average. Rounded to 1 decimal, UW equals 0.7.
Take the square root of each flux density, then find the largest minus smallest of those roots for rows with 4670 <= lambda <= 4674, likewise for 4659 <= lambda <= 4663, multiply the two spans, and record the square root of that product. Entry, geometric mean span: 0.13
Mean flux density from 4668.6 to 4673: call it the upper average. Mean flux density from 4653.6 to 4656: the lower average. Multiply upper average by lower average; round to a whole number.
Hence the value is 354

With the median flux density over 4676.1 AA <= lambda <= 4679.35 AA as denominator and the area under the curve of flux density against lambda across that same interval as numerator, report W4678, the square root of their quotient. 1.8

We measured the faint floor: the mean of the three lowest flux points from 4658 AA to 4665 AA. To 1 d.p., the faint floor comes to 17.9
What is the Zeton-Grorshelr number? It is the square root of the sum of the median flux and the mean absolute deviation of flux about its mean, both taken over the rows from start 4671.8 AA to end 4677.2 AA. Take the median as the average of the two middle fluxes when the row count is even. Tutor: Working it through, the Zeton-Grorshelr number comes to 4.25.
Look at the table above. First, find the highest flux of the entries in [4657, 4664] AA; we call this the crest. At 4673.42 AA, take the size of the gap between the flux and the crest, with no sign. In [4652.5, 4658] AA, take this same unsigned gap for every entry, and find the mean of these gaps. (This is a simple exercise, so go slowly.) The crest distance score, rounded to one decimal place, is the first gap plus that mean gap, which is 1.4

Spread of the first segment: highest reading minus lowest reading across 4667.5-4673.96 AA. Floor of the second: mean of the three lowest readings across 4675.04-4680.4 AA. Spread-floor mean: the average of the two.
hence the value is 8.7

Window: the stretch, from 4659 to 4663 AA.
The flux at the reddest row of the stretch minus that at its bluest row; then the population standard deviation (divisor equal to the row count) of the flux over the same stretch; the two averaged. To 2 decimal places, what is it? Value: 0.77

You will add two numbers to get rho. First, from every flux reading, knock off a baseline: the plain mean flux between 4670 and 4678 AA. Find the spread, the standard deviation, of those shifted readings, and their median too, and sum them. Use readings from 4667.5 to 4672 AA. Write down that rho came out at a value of 1.3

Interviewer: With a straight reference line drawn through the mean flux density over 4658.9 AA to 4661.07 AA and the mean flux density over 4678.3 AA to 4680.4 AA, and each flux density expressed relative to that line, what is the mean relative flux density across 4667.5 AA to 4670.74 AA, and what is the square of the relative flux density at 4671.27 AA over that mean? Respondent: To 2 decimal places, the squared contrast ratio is 1.03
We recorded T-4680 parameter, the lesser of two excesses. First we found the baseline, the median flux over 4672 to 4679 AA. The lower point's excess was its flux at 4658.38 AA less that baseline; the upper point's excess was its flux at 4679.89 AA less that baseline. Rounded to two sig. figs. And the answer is -1.4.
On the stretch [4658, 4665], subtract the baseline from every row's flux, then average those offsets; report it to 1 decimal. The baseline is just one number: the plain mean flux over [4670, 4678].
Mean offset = 0.4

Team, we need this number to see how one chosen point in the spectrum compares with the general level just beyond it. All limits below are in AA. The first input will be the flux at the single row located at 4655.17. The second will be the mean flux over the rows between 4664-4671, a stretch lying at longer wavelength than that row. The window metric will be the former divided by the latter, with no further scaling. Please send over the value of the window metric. 1.00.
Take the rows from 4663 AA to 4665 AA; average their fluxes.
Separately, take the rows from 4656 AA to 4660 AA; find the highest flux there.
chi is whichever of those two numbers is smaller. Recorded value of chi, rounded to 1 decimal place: 18.8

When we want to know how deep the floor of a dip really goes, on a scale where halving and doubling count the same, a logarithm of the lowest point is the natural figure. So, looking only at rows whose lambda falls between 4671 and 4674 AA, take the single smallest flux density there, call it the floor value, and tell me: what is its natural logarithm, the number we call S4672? 2.90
